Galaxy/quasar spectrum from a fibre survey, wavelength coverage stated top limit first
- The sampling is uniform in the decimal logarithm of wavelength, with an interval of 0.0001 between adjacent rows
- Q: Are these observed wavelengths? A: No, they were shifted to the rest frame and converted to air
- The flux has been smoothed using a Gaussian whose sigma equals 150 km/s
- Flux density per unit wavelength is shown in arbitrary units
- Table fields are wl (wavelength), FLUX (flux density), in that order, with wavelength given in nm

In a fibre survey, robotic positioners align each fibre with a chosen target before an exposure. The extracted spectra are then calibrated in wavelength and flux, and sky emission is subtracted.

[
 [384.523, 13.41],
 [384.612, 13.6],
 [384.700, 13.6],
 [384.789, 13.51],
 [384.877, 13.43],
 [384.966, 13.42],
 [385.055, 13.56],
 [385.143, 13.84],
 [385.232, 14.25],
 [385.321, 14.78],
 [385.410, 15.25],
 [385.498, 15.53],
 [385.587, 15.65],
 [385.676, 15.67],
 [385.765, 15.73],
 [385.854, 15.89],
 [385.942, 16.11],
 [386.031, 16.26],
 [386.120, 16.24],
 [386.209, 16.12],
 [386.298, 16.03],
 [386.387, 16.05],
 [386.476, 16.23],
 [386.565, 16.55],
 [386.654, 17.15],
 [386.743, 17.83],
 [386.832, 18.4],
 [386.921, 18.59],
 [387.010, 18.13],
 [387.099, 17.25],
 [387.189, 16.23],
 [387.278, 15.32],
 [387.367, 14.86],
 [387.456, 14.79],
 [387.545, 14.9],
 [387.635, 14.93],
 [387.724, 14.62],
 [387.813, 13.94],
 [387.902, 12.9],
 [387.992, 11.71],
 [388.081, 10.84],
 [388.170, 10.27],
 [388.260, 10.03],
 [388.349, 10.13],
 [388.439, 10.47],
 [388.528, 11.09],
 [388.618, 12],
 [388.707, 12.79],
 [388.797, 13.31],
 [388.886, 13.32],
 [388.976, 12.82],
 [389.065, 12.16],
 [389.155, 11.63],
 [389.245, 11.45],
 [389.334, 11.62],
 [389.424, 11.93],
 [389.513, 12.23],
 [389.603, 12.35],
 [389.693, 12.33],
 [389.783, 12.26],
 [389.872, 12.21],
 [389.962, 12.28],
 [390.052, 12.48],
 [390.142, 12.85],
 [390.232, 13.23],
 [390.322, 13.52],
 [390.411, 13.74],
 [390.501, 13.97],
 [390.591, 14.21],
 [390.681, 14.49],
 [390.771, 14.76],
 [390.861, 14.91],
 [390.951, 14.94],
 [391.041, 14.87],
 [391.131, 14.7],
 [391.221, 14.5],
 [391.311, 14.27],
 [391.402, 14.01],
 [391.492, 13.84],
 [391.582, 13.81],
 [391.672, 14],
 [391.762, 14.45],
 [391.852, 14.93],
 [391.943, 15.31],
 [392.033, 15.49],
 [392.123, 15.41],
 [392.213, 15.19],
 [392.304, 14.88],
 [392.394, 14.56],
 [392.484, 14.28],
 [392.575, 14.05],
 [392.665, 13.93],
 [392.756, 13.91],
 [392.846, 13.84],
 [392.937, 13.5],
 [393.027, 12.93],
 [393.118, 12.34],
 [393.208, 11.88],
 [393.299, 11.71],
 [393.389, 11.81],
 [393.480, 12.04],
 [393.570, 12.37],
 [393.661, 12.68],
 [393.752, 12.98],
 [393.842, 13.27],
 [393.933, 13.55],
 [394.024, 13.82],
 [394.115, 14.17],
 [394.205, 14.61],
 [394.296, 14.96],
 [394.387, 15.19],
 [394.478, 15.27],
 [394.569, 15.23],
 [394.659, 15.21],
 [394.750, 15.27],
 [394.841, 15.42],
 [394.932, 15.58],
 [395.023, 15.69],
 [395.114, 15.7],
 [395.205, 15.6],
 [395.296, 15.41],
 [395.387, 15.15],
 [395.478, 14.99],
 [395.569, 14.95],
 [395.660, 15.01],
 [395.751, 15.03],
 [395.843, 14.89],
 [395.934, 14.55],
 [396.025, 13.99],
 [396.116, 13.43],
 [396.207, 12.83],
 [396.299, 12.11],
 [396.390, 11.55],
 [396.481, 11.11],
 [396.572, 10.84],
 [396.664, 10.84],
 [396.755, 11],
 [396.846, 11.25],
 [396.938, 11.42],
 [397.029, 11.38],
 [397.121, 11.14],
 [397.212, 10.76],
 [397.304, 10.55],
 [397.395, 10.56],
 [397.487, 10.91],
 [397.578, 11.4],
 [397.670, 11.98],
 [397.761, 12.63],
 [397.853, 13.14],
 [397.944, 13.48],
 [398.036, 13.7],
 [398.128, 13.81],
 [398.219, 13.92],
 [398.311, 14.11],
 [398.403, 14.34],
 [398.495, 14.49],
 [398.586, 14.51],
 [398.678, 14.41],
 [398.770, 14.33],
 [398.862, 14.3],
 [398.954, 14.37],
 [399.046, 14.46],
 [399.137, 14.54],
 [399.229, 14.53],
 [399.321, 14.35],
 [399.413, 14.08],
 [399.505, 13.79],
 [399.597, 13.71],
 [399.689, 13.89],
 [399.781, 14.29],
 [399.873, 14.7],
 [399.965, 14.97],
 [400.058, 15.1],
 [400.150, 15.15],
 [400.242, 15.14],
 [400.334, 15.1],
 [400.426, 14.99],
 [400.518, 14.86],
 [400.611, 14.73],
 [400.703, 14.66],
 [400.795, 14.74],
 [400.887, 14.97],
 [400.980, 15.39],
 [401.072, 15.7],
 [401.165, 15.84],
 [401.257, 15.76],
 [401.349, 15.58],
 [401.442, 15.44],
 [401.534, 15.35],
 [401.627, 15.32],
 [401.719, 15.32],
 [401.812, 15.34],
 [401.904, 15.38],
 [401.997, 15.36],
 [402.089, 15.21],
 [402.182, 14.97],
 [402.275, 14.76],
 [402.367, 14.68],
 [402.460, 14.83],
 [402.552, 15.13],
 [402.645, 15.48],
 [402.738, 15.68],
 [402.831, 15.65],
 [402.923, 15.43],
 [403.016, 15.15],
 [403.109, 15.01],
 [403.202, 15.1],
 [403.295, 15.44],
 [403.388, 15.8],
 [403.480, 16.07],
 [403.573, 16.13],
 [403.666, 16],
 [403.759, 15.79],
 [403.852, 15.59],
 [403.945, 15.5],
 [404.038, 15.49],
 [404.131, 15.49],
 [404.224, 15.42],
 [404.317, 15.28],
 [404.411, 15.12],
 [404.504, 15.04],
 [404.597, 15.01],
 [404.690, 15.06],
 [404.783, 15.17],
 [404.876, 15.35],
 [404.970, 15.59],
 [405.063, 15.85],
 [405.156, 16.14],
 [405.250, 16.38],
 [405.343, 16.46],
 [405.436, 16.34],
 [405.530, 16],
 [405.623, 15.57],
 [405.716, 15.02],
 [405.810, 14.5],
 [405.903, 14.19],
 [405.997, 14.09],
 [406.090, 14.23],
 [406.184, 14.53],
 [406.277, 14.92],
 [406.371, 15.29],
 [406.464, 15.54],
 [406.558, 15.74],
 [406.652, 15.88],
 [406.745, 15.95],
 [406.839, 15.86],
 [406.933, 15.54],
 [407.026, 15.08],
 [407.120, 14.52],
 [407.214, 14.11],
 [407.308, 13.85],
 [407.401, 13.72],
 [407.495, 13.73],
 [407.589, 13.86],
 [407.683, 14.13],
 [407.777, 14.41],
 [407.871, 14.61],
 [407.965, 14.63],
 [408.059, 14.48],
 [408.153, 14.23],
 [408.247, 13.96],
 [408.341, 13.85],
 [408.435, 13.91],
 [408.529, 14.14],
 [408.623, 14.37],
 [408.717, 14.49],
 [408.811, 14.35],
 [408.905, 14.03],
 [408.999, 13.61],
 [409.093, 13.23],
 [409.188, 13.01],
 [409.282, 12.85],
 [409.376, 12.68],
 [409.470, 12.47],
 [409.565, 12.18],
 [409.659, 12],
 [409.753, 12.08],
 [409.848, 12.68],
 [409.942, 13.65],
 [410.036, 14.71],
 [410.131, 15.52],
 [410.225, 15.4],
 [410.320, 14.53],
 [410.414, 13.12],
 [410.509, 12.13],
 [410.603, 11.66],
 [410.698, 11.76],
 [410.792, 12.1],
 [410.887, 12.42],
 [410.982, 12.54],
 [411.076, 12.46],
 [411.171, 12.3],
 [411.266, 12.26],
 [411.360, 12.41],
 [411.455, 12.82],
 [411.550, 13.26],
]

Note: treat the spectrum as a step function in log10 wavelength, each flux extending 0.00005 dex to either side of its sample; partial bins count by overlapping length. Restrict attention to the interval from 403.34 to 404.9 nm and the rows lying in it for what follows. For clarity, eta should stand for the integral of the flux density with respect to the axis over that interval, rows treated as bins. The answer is 24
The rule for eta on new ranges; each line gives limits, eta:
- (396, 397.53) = 18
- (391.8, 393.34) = 22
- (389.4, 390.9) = 20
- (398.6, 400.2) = 23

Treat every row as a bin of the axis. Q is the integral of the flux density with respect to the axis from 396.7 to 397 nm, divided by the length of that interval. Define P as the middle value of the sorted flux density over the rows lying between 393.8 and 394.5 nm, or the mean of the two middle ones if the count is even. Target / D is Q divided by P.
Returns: 0.8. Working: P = 14.4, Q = 11.2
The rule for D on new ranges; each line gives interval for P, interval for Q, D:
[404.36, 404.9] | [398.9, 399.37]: 1.0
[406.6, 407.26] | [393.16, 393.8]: 0.8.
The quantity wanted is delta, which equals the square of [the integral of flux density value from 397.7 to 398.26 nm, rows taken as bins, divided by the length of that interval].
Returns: 180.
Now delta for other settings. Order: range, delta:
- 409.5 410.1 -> 167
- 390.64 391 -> 218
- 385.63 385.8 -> 245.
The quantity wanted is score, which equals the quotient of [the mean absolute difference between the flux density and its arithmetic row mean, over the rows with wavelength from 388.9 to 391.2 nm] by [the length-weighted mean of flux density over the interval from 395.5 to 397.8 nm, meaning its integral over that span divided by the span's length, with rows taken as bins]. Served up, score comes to 0.085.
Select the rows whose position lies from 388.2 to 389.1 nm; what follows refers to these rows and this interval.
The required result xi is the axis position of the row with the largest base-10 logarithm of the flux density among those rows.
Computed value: 388.886 nm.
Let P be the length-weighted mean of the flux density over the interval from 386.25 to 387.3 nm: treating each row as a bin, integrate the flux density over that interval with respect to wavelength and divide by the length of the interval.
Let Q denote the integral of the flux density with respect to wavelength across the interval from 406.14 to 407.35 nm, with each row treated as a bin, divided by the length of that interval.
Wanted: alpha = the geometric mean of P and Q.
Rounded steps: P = 17.0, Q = 15.1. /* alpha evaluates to 16.0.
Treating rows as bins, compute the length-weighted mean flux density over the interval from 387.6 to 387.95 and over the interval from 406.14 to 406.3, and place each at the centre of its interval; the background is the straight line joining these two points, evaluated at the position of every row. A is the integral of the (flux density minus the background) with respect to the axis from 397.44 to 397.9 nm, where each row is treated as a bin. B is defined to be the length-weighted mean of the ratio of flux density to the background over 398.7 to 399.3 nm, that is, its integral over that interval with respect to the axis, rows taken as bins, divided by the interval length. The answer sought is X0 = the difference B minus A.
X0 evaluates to 2.1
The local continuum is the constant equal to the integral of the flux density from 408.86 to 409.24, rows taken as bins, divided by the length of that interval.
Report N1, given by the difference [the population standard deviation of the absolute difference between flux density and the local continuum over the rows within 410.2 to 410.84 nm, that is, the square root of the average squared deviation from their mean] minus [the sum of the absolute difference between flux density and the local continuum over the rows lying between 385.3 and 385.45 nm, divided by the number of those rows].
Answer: -1.1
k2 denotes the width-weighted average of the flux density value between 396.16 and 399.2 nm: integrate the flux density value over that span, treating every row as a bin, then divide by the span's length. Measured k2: 12.6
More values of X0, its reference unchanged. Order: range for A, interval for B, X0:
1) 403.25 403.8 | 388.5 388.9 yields 0.2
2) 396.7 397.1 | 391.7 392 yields 2.3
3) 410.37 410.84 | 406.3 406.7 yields 2.4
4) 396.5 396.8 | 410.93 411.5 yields 1.9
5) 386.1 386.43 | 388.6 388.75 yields 0.2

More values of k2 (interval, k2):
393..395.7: 14.2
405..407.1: 15.4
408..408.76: 14.2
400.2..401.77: 15.2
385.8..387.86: 16.2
